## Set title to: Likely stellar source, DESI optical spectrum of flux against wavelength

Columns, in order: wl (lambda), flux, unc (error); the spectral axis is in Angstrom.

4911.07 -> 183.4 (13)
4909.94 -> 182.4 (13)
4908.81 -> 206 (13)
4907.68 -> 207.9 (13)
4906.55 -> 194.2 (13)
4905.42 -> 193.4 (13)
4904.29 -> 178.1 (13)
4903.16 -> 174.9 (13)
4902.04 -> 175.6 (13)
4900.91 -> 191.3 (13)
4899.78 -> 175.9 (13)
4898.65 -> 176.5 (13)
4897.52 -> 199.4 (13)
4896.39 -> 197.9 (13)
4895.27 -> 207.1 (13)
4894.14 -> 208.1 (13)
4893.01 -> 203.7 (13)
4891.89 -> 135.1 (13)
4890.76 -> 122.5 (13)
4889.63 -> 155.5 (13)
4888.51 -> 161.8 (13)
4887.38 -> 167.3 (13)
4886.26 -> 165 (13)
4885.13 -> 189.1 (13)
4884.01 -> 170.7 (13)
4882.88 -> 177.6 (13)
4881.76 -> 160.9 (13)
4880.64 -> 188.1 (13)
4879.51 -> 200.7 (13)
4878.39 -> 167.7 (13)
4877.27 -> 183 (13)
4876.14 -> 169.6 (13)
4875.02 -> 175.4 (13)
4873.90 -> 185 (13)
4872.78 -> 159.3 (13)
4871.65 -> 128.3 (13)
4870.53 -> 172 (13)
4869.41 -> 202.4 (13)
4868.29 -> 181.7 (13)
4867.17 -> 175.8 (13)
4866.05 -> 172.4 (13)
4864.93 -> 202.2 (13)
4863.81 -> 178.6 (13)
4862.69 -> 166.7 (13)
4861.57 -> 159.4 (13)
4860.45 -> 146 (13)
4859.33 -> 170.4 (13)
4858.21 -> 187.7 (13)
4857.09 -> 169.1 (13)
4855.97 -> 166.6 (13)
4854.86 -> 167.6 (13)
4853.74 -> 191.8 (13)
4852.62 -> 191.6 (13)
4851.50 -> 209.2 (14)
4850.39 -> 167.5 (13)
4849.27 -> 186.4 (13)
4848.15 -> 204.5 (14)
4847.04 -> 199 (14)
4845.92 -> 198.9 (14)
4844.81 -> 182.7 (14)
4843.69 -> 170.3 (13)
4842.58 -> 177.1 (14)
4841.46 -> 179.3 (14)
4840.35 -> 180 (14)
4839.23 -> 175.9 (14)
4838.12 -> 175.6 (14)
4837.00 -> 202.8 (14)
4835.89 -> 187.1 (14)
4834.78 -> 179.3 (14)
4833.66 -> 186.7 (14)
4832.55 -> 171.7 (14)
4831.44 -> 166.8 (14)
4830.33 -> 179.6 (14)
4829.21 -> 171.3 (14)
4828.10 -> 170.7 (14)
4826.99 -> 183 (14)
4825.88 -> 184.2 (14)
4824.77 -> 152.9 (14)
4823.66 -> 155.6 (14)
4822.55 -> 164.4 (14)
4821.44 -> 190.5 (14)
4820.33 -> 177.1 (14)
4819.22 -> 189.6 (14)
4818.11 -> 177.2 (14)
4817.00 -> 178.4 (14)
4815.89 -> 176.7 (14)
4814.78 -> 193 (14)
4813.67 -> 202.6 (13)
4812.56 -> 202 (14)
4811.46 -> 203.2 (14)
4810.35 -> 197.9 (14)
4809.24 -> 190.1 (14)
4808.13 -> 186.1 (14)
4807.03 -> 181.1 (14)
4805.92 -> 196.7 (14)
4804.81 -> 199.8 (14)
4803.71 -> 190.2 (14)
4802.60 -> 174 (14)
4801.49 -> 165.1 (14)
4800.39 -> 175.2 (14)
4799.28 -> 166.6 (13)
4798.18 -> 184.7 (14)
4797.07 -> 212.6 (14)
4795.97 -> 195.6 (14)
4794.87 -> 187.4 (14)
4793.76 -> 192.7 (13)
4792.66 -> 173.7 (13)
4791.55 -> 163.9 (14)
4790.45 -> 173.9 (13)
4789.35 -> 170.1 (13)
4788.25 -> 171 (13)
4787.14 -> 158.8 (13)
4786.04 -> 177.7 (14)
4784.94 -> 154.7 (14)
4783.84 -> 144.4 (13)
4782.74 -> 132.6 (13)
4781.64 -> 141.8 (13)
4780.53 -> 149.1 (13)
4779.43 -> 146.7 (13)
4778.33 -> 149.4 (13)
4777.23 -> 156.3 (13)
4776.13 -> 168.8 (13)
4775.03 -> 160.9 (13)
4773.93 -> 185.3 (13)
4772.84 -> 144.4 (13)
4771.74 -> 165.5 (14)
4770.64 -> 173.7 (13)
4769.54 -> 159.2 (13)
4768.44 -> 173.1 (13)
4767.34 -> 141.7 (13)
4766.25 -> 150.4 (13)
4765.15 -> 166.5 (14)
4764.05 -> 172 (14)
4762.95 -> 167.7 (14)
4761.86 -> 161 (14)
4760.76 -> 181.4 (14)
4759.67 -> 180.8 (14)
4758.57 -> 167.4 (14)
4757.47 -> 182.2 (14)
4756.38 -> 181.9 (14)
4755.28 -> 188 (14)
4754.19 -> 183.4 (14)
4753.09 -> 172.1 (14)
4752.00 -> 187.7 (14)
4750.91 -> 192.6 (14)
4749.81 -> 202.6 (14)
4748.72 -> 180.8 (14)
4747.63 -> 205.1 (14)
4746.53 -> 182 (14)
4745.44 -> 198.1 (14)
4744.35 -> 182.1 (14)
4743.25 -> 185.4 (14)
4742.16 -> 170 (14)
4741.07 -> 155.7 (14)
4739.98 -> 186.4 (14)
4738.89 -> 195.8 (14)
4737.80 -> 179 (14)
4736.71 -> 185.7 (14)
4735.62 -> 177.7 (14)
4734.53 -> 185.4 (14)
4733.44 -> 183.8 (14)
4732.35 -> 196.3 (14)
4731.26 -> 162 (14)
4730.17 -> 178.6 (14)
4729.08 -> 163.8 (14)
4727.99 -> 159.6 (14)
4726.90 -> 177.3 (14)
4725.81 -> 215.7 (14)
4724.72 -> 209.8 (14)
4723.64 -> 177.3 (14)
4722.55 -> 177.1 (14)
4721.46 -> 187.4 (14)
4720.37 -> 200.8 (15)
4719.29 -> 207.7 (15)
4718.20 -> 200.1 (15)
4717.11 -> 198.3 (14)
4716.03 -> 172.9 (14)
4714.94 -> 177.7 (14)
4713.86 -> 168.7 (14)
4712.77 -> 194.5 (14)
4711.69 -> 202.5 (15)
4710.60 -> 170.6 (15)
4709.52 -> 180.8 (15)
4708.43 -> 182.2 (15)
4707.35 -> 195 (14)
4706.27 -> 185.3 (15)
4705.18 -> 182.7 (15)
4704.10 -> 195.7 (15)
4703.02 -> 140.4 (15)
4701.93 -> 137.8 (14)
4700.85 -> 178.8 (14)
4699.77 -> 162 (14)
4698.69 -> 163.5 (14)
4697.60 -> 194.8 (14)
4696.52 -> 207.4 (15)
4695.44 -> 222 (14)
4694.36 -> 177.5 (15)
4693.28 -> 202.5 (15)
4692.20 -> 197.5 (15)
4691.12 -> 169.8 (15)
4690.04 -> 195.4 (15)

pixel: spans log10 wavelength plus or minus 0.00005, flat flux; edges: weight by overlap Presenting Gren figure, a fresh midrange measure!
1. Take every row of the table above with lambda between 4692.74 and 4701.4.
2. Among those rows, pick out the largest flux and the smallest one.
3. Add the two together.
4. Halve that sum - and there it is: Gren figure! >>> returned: 192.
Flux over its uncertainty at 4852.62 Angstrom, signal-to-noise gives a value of 14.7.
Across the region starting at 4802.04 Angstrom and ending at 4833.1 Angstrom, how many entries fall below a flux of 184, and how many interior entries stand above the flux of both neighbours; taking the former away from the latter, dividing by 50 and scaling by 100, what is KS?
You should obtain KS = -14.0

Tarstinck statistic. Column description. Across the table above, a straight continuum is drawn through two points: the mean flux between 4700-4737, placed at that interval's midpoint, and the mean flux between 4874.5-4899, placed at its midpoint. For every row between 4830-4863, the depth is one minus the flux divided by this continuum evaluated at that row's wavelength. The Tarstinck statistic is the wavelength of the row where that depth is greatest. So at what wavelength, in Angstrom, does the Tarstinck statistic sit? 4860.45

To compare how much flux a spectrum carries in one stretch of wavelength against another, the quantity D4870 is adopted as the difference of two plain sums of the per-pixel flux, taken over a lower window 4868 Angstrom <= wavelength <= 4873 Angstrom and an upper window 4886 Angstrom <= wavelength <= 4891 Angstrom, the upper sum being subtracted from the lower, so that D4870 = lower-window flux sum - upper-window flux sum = 72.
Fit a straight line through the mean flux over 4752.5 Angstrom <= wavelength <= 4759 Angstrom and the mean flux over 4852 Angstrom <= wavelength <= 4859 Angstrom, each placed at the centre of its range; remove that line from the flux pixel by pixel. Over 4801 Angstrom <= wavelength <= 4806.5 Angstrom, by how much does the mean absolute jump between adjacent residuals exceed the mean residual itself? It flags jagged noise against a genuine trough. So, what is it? 3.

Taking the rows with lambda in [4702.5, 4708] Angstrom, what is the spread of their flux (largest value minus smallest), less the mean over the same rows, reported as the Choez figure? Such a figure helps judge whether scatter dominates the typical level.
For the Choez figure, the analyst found -125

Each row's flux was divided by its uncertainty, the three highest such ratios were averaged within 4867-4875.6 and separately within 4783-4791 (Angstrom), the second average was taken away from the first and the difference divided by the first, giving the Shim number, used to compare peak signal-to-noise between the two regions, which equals 0.10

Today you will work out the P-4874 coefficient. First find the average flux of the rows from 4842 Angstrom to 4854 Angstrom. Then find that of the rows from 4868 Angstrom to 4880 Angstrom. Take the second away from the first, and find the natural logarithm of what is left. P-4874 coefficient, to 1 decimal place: 2.6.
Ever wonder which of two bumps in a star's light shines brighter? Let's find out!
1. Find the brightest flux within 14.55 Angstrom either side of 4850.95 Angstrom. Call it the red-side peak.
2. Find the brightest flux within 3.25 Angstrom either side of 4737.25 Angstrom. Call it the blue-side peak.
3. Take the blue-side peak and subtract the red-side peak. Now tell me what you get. -13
